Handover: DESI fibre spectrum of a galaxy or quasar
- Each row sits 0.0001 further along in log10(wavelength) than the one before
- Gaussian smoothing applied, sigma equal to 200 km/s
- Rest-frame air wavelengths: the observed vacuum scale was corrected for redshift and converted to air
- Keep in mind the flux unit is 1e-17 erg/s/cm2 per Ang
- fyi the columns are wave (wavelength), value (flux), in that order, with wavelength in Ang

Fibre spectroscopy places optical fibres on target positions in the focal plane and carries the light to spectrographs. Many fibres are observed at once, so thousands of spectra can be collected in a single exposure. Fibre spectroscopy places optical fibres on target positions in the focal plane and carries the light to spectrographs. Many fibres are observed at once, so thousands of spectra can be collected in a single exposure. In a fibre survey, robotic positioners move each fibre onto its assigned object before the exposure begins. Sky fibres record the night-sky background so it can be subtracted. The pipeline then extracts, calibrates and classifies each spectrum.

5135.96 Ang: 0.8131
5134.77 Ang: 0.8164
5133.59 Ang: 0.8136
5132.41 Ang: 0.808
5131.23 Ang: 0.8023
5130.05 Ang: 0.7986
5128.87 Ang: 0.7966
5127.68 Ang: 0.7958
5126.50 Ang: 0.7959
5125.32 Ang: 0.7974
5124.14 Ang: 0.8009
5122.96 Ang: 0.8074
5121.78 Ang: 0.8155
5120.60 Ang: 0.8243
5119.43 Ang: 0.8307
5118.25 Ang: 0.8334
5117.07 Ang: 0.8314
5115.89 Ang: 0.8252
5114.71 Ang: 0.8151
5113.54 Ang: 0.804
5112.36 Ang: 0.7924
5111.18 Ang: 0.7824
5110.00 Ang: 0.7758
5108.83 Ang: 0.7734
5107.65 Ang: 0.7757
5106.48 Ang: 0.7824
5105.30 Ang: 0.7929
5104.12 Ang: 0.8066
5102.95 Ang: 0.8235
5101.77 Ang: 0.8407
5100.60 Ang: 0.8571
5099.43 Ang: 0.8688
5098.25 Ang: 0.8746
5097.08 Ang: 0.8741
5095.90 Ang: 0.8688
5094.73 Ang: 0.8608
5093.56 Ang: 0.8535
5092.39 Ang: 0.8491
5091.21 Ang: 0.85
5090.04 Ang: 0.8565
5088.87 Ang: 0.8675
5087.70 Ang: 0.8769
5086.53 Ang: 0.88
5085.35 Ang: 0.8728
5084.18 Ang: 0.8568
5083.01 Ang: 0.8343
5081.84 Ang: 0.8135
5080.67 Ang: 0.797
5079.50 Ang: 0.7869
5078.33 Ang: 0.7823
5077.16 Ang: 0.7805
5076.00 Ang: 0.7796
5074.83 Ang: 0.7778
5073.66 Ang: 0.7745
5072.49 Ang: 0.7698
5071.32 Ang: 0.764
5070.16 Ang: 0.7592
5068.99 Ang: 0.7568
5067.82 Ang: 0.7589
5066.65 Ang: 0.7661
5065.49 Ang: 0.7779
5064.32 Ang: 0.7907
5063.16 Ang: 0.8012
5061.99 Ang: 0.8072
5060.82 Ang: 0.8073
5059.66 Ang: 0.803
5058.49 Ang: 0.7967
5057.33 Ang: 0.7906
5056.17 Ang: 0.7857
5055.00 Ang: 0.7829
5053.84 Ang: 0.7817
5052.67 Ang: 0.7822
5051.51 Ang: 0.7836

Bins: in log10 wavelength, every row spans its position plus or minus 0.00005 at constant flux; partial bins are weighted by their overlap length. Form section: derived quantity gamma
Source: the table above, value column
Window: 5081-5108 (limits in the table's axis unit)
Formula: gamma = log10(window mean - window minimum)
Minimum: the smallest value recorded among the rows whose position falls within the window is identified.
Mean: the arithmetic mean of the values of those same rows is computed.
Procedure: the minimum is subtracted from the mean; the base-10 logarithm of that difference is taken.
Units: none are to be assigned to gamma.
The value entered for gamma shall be -1.16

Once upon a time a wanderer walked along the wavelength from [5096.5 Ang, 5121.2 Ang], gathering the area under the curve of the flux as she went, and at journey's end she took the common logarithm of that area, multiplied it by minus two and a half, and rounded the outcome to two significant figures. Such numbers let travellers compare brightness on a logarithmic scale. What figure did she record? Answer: -3.3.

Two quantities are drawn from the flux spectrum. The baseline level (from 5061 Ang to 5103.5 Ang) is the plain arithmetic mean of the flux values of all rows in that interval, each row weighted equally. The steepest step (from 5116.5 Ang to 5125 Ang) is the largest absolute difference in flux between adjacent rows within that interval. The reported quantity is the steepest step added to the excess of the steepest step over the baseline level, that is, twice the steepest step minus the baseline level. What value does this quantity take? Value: -0.802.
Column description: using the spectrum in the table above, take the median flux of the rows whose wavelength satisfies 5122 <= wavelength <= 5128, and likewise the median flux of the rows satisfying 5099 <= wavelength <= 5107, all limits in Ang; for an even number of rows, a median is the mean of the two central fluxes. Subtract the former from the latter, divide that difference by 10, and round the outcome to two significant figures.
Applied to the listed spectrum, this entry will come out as 0.0026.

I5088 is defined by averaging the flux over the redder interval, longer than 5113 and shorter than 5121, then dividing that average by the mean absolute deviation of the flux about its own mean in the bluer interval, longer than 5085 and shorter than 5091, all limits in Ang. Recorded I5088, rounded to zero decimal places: 118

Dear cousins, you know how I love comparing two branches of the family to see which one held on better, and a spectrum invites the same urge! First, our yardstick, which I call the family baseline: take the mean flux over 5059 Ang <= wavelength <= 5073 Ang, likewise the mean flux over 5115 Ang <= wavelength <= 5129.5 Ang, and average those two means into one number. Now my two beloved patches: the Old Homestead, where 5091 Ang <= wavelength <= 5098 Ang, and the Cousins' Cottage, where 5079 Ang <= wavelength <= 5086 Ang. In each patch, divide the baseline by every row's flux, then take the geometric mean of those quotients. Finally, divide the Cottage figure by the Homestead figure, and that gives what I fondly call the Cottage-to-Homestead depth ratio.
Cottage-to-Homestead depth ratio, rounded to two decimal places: 1.04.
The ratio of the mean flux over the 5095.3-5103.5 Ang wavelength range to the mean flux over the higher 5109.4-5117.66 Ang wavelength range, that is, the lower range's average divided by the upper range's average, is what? 1.068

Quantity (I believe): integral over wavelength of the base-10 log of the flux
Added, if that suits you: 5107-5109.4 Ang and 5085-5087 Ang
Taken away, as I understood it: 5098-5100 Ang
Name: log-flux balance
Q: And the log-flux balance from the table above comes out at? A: -0.26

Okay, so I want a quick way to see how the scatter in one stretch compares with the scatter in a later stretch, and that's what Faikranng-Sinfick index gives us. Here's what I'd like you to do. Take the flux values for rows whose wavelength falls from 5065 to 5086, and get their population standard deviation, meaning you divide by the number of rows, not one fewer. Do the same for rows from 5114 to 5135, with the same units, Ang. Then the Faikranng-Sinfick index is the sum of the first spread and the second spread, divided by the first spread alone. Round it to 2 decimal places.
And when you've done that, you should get 1.39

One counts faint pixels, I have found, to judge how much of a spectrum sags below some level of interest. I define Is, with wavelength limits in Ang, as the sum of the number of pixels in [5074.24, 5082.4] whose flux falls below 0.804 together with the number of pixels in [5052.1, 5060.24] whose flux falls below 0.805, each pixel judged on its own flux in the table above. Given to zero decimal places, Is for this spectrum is 13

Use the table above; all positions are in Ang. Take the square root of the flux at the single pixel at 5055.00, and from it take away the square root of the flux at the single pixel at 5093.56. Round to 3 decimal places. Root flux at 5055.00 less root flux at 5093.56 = -0.039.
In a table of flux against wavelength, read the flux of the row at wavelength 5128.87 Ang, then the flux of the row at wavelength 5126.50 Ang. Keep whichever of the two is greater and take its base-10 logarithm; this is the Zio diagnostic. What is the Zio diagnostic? -0.10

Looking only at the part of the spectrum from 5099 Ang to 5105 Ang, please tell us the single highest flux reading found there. 0.8688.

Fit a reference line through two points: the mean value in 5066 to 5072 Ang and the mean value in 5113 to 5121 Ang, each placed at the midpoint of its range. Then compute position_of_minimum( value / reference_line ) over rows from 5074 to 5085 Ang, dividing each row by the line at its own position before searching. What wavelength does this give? 5077.16 Ang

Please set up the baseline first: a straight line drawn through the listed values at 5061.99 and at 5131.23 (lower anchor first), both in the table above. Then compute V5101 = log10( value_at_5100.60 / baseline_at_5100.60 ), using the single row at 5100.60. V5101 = 0.028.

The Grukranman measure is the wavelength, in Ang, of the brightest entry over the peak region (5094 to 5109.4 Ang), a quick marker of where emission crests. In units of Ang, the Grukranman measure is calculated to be 5098.25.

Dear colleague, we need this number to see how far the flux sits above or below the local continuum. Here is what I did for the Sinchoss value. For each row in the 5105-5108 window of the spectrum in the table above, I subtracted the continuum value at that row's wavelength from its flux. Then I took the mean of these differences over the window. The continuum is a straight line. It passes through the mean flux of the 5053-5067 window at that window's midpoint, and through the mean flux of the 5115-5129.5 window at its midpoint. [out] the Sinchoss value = -0.02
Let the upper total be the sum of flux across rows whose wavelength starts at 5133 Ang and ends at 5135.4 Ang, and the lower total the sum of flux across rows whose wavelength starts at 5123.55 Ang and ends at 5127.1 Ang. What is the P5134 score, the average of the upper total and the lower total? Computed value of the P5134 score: 2.0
